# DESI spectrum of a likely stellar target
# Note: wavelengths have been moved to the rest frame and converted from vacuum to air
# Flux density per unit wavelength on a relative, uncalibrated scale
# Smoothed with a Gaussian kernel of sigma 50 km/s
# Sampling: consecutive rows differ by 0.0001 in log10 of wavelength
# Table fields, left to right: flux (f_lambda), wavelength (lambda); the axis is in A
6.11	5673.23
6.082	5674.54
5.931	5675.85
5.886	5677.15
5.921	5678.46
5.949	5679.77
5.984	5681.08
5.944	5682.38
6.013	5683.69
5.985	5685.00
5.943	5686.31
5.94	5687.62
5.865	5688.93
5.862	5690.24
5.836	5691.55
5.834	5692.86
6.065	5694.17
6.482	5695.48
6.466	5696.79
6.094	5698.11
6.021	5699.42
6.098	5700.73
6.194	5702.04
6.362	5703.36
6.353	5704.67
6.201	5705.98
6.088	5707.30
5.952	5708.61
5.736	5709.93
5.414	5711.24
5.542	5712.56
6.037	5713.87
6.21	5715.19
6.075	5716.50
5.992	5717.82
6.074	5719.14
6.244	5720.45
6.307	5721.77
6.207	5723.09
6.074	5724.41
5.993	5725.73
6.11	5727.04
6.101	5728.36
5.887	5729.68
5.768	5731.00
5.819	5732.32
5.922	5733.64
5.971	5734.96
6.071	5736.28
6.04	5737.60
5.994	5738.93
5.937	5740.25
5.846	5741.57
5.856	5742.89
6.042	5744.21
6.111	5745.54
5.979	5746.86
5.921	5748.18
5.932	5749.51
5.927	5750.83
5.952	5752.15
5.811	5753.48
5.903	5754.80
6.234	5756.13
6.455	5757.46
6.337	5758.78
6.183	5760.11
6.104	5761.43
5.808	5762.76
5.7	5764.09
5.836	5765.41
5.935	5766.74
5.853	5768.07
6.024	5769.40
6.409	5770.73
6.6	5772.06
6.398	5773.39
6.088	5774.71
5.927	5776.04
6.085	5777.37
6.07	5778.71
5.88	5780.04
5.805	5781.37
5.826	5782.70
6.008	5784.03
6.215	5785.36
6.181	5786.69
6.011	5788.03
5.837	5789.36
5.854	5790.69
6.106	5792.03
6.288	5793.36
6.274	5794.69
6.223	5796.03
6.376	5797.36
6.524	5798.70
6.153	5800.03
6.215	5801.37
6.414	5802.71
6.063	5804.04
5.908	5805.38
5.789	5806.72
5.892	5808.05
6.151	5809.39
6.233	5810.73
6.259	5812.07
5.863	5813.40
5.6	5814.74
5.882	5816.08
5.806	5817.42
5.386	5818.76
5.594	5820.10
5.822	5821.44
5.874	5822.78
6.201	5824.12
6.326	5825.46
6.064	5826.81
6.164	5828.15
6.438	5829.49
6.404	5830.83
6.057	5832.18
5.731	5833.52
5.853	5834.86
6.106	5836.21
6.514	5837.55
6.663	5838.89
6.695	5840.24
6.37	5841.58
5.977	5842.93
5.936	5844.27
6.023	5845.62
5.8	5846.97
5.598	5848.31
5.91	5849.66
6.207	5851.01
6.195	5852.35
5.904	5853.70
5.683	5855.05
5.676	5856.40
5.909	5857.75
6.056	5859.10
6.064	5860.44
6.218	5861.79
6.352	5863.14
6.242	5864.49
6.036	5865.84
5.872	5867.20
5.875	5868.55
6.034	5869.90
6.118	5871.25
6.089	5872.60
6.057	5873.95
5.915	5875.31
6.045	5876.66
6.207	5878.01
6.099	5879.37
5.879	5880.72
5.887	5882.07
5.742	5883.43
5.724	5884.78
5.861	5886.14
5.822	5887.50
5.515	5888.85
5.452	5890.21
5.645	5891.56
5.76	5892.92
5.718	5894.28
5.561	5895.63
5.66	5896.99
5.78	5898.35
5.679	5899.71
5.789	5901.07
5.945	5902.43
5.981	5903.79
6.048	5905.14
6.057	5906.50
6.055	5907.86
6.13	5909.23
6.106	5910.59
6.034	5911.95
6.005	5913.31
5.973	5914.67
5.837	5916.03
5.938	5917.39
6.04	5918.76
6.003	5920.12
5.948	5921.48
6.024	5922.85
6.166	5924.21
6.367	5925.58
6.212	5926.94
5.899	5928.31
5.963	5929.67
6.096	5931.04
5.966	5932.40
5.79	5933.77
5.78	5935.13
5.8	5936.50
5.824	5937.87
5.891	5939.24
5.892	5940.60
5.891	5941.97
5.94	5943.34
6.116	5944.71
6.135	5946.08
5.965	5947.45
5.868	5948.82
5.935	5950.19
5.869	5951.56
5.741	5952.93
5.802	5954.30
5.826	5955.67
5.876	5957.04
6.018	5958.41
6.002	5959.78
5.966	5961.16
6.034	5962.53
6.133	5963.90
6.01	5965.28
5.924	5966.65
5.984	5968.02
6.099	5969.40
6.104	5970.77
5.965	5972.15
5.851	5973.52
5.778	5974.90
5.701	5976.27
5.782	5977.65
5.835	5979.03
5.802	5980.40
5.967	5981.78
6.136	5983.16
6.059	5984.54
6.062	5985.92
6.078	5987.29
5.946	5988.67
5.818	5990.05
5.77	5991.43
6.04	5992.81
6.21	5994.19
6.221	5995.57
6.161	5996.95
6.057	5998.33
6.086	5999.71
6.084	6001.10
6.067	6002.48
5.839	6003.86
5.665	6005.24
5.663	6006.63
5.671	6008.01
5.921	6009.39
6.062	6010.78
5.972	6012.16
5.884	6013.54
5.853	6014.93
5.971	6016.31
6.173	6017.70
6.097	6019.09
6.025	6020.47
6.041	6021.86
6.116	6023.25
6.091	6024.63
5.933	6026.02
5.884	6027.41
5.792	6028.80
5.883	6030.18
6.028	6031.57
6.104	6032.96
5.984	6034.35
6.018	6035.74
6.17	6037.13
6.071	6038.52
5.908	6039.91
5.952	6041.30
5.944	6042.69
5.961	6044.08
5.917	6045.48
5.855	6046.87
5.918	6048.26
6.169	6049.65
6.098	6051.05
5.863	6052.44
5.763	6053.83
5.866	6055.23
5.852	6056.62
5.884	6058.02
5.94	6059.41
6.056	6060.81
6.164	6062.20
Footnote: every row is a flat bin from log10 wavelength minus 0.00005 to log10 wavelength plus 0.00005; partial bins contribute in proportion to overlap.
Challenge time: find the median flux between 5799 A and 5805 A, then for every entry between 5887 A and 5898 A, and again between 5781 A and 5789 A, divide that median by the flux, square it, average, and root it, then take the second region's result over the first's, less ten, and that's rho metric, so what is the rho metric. -9.06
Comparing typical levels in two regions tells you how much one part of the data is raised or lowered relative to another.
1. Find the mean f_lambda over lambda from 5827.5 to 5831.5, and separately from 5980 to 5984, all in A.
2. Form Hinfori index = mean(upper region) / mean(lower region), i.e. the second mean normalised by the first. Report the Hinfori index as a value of 0.94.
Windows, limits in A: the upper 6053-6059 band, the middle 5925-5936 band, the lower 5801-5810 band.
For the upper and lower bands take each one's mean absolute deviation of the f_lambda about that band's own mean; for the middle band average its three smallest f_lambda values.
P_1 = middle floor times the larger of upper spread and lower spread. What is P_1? 0.99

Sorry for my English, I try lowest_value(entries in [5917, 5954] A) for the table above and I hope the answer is 5.741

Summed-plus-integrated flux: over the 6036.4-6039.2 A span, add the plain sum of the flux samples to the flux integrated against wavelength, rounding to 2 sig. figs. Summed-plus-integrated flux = 29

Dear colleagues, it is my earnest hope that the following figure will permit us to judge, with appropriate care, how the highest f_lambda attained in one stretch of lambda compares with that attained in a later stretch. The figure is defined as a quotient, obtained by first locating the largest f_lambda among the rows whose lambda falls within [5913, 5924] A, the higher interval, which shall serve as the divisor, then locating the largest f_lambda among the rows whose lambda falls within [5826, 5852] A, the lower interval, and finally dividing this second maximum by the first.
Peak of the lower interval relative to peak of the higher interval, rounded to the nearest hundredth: 1.11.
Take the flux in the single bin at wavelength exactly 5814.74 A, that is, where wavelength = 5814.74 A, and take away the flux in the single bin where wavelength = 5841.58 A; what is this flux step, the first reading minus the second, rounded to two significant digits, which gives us -0.77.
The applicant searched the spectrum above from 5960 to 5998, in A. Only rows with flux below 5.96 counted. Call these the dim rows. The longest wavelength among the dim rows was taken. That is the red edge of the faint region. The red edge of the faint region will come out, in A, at 5991.43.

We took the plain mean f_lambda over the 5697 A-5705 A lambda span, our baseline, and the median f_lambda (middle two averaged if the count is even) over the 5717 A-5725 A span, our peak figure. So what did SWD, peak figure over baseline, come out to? 0.99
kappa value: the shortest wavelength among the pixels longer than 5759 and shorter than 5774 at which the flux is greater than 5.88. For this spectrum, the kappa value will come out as 5760.11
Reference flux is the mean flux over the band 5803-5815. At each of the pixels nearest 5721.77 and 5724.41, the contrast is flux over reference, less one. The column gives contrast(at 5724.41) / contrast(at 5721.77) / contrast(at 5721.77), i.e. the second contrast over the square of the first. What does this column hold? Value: 5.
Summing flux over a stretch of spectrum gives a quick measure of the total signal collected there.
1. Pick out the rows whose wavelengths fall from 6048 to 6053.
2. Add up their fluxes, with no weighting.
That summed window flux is 24.0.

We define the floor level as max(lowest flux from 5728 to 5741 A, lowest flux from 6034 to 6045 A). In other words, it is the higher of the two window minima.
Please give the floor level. 5.91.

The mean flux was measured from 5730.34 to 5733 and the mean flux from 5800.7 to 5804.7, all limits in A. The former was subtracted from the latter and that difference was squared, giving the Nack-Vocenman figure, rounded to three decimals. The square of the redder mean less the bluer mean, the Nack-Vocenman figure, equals 0.191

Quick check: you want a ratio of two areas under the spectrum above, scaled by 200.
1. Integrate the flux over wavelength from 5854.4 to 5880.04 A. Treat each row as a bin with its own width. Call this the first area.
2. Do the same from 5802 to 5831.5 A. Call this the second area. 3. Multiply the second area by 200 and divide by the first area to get 229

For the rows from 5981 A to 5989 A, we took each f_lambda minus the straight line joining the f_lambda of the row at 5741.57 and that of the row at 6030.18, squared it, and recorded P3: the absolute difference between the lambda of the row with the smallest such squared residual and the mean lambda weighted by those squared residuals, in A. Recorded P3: 3.8 A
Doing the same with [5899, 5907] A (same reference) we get 2.5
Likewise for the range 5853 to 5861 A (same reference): 4.2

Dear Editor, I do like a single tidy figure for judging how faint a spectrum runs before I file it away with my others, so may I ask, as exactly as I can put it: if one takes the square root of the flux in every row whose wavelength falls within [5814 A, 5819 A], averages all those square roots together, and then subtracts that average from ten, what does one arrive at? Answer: 7.62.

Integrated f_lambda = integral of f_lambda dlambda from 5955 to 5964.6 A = 57.4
